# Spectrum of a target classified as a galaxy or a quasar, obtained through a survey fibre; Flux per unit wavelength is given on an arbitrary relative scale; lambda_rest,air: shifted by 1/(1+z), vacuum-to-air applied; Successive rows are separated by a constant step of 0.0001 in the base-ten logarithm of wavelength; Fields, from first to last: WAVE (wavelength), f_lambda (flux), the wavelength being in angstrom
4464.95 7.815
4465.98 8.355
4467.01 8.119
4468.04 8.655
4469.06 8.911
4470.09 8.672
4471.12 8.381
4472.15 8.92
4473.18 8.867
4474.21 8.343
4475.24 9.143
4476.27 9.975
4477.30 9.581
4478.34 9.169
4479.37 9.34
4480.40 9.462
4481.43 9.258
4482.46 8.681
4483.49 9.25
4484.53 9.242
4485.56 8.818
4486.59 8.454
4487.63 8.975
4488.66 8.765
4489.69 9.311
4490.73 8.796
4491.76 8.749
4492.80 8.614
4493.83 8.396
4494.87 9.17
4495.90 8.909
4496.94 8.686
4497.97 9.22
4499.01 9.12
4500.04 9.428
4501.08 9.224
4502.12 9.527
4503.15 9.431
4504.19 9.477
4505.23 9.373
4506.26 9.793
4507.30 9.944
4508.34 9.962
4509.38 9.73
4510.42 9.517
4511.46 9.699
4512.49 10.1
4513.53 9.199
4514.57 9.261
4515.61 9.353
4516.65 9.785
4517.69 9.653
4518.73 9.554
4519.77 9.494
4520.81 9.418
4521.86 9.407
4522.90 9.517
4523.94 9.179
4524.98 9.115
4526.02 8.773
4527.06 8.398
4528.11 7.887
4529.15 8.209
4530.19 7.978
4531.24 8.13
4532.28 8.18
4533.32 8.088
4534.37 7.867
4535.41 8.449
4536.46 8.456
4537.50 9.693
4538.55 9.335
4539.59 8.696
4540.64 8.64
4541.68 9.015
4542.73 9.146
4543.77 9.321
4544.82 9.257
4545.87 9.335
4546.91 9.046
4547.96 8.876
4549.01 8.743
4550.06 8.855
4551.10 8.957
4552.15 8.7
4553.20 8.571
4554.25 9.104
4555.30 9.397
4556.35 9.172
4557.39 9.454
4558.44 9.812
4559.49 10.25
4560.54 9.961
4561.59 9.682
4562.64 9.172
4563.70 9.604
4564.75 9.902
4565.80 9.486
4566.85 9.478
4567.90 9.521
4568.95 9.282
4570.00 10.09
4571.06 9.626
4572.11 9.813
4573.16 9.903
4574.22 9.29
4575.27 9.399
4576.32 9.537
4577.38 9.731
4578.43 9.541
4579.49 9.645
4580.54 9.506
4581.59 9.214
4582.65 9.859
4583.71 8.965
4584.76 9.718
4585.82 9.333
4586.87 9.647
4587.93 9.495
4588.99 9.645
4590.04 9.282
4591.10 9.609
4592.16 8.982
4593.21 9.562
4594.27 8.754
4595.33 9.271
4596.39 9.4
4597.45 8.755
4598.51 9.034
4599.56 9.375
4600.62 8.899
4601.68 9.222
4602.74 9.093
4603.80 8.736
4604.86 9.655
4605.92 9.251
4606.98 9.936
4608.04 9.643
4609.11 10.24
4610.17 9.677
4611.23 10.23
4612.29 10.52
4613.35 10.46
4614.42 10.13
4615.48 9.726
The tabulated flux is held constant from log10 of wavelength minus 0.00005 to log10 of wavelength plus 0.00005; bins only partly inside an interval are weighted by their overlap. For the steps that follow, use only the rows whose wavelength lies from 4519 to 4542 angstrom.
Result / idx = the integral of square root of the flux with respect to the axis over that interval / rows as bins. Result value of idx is 68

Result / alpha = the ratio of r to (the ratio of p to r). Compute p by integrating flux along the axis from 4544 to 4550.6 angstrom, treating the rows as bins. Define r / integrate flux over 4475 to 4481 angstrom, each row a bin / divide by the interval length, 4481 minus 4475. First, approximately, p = 59.6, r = 9.45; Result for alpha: 1.50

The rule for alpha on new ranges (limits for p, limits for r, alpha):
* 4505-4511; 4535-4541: 1.35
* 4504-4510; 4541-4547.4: 1.45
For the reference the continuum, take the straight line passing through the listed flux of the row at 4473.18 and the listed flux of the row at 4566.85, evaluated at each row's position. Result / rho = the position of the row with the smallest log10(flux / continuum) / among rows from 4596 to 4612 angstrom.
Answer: 4603.80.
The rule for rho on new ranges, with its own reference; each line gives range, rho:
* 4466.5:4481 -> 4467.01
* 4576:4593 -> 4592.16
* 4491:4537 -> 4534.37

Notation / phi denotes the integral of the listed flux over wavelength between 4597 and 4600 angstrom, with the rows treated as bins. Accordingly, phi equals 27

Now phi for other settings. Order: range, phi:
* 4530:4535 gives 40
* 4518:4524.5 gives 61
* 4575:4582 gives 67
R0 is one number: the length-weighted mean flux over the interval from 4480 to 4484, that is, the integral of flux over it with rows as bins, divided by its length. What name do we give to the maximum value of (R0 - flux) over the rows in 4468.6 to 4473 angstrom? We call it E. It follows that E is 0.8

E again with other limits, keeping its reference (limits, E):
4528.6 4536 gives 1.3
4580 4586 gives 0.2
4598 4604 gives 0.4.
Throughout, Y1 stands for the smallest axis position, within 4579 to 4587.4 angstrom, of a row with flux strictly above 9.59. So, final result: 4579.49 angstrom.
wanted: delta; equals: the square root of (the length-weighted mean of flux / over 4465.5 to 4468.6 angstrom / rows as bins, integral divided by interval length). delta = 2.90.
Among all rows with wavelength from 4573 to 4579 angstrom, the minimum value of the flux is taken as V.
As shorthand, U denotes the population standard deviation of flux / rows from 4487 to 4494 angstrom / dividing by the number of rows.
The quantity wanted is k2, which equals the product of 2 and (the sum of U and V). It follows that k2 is 19.1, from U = 0.27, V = 9.29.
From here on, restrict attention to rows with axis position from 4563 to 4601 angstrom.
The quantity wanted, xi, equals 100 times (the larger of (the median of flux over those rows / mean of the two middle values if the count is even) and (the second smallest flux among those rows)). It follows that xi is 950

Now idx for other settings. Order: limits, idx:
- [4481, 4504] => 69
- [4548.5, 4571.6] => 71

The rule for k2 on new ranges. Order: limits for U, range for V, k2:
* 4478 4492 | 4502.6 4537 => 16.3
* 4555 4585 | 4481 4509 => 17.4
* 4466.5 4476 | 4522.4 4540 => 16.4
